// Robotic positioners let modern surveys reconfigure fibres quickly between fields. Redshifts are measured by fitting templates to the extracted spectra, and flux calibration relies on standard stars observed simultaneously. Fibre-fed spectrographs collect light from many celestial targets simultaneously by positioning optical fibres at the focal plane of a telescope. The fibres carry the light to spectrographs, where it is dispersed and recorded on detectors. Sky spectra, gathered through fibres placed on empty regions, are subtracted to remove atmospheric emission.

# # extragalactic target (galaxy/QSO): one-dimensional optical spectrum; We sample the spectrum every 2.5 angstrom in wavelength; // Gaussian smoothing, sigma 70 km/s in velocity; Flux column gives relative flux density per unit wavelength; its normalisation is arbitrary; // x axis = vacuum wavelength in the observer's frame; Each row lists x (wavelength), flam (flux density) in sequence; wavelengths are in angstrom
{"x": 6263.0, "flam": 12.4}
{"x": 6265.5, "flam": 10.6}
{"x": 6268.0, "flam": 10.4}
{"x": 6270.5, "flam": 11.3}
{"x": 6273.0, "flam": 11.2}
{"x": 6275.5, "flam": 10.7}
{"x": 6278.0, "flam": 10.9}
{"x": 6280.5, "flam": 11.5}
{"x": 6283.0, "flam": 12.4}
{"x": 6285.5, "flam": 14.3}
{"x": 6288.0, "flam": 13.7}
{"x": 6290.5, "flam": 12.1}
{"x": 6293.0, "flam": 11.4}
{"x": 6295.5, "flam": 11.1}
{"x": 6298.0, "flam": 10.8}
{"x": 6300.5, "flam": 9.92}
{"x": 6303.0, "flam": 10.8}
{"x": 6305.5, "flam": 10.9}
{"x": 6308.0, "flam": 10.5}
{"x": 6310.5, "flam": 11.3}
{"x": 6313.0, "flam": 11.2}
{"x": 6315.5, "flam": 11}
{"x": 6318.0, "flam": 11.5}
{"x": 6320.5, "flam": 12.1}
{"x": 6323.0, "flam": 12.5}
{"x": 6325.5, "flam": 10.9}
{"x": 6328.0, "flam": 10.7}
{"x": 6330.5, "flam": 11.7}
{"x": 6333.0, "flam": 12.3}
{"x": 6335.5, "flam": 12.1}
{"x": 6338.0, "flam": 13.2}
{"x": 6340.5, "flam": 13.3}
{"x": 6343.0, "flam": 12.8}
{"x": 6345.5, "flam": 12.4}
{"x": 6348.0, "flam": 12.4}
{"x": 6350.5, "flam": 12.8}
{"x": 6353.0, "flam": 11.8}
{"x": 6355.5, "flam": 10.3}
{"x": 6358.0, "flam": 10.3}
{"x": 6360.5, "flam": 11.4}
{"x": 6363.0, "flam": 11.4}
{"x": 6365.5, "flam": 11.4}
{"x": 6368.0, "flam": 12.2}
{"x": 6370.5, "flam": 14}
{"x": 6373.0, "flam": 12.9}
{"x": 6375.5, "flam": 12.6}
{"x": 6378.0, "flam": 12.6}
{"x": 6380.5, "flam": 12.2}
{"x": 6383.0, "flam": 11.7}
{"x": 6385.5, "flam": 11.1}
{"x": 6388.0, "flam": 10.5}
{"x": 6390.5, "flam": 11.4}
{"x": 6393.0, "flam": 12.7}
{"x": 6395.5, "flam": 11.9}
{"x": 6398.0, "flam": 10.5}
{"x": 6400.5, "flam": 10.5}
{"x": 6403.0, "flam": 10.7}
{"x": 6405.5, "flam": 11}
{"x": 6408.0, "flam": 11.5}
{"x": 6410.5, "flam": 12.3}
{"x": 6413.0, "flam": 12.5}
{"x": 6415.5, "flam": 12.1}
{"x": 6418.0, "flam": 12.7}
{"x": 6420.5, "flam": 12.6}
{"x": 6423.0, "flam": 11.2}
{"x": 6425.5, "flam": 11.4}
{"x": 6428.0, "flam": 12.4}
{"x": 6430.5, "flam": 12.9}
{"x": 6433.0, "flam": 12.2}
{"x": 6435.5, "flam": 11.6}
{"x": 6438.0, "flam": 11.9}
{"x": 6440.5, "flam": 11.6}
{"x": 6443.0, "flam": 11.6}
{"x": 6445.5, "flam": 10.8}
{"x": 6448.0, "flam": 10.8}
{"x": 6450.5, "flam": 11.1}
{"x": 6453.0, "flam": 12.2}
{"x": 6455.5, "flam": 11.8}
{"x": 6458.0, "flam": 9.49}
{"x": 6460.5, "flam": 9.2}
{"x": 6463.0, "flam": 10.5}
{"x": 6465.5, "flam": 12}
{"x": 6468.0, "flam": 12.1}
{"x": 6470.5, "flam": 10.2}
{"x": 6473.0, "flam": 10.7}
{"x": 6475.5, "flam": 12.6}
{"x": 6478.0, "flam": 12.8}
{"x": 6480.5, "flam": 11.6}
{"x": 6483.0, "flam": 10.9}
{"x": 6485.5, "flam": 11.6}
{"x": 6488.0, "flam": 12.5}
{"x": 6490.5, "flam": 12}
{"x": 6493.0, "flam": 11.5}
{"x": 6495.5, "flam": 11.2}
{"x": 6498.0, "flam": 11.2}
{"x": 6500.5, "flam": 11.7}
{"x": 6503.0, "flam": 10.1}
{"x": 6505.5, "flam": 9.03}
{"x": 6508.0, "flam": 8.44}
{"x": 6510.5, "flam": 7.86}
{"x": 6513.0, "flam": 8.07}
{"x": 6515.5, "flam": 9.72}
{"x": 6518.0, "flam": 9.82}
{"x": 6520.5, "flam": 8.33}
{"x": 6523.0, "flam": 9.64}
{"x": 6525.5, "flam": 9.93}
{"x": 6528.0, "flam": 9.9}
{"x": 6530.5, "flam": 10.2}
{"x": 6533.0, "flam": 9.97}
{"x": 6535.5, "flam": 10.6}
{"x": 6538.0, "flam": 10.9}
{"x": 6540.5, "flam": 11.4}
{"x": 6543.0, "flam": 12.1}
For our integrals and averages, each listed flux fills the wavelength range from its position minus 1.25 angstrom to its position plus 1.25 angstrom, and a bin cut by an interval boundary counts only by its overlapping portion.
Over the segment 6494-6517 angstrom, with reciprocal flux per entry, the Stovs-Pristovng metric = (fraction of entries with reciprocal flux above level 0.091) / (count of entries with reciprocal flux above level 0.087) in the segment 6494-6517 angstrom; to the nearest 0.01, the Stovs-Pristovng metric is 0.08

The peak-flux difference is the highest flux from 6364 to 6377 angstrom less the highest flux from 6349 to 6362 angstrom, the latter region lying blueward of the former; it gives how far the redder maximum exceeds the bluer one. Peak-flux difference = 1.2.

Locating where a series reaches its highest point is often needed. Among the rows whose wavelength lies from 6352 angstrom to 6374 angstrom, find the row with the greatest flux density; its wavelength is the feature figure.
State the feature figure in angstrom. 6370.5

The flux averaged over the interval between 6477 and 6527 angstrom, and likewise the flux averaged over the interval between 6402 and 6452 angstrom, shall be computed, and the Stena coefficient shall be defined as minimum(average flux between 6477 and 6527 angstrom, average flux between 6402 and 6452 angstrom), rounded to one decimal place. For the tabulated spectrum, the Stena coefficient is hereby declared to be 10.4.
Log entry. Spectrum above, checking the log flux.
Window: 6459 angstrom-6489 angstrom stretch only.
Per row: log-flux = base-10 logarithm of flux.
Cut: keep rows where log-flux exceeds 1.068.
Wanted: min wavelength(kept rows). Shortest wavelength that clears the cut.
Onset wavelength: 6465.5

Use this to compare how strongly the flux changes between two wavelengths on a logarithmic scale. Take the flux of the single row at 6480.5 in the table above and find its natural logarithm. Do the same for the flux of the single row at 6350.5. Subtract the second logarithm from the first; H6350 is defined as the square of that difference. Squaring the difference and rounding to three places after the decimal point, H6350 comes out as 0.010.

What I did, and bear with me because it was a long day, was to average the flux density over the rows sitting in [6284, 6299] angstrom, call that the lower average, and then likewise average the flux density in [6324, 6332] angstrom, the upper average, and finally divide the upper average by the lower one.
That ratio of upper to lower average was 0.91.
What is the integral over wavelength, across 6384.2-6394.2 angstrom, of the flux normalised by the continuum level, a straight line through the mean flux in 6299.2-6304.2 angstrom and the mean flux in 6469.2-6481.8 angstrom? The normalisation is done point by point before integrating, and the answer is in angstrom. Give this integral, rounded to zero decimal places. 10 angstrom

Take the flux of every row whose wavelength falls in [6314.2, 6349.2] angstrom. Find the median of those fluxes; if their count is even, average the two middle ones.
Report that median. 12.2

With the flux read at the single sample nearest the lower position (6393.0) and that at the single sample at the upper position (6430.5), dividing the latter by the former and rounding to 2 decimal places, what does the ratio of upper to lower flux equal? 1.02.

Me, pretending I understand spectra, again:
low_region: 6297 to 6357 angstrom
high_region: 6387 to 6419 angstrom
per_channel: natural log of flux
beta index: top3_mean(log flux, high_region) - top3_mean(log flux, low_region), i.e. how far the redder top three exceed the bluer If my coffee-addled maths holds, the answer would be -0.036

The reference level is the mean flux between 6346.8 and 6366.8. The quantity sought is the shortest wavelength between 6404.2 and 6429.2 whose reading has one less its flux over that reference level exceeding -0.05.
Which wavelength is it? 6405.5 angstrom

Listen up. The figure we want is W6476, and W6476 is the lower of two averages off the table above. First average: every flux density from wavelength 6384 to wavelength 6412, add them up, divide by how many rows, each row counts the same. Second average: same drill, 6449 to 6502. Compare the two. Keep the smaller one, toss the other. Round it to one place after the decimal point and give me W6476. 11.3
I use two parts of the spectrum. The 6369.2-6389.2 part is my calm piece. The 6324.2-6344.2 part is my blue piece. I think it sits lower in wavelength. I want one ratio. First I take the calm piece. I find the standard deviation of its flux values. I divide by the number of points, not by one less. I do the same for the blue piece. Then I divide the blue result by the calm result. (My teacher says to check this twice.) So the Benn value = 0.9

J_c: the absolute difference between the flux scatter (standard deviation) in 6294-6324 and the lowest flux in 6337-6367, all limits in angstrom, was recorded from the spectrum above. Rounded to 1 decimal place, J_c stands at 9.6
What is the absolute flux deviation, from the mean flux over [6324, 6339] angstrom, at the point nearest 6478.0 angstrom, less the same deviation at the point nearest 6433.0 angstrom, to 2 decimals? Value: 0.60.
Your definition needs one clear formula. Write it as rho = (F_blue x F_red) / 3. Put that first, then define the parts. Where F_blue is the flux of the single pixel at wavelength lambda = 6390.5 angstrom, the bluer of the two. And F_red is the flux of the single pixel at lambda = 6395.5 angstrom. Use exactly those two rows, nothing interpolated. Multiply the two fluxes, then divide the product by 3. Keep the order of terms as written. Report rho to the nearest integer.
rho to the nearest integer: 45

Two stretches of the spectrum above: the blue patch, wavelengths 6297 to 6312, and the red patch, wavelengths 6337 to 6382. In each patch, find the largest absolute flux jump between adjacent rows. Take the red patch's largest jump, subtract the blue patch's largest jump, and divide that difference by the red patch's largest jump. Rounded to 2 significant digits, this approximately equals 0.51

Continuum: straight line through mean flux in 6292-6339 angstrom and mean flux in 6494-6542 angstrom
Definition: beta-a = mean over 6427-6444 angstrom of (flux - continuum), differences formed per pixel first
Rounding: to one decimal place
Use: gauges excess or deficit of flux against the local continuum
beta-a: 1.5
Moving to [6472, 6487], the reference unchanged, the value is 1.5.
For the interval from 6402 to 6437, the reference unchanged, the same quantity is 1.3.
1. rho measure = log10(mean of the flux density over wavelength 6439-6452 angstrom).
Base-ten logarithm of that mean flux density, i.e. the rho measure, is 1.05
